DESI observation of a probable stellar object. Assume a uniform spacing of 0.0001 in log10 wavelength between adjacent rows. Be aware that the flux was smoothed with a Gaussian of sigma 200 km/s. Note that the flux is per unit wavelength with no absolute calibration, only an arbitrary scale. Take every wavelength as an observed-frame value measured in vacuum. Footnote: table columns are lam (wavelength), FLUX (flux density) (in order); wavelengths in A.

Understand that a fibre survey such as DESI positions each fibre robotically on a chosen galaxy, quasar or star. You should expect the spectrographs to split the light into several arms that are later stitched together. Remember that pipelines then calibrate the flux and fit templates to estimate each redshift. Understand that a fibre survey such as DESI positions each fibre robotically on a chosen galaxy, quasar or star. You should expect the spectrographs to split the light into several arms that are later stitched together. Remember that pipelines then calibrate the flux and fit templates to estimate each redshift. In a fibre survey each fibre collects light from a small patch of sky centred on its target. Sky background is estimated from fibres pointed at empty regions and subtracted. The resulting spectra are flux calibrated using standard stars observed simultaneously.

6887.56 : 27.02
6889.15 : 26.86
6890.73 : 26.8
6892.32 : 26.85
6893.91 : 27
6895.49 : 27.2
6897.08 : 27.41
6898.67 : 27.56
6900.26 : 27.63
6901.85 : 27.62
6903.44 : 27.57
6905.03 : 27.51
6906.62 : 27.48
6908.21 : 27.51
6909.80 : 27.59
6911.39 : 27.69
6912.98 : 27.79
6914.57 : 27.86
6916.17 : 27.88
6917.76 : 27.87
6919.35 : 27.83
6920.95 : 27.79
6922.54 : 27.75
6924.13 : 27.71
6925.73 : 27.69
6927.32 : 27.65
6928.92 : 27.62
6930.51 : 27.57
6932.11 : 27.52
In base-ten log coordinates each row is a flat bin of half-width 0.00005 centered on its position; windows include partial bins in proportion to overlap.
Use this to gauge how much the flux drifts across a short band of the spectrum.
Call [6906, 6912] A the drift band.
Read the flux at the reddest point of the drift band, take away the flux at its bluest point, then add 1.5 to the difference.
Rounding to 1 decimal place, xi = 1.7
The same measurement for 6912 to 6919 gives 1.6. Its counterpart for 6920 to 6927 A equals 1.4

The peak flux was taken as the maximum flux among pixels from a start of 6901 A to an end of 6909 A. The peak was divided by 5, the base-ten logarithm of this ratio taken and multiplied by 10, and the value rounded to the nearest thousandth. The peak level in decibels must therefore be 7.423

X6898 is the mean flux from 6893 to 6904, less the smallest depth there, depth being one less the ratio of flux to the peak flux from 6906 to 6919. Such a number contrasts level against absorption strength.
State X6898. 27.4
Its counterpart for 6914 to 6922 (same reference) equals 27.8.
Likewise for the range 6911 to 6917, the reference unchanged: 27.8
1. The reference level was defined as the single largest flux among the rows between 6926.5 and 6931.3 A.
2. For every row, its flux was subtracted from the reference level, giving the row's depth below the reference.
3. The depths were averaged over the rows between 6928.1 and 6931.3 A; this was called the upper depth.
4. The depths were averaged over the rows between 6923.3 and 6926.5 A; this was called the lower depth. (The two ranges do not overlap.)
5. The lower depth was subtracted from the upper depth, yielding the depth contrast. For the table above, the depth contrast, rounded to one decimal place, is 0.1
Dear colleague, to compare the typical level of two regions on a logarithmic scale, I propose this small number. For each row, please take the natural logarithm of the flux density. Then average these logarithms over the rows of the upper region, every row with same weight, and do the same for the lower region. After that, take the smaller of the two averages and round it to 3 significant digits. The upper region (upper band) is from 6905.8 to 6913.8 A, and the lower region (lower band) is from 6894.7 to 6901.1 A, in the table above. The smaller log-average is 3.31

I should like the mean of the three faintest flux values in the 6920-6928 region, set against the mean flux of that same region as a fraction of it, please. 0.999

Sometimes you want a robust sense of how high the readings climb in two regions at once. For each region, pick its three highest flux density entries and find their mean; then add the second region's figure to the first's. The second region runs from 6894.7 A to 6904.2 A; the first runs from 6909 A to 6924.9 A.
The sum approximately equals 55.5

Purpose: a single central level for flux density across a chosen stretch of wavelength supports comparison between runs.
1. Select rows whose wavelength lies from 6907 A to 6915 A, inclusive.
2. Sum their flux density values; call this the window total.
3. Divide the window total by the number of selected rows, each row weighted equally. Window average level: 27.7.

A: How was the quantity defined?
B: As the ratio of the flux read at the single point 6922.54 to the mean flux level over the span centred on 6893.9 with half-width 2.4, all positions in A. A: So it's 1.03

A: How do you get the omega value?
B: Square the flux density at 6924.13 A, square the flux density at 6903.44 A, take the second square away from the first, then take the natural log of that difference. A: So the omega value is 2.0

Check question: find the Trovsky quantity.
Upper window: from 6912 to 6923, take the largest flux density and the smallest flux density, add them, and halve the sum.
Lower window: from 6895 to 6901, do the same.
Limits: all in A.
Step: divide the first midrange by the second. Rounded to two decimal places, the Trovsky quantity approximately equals 1.01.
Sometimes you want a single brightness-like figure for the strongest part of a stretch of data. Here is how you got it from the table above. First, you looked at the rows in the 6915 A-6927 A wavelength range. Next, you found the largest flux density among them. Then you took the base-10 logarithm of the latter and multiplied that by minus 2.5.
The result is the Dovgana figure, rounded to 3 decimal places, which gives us -3.613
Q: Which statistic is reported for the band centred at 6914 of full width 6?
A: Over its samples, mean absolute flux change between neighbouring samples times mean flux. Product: 1.8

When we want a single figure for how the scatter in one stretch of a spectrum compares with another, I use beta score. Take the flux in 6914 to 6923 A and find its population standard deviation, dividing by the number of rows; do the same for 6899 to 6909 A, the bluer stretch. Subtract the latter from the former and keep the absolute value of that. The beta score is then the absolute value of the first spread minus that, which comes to 0.036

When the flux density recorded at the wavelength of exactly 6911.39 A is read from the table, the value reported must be 27.69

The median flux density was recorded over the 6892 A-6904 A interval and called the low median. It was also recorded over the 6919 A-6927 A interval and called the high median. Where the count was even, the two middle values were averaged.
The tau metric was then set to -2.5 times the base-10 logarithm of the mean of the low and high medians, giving -3.603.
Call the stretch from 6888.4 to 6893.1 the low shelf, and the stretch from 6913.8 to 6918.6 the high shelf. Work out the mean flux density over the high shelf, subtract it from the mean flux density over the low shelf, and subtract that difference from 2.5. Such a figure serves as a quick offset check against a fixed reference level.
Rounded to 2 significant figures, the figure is 3.5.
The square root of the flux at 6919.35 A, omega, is 5.28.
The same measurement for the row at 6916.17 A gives 5.28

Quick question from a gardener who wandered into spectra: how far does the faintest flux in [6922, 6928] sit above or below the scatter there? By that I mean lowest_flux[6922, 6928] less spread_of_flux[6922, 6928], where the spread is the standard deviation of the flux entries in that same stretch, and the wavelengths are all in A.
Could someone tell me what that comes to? 27.6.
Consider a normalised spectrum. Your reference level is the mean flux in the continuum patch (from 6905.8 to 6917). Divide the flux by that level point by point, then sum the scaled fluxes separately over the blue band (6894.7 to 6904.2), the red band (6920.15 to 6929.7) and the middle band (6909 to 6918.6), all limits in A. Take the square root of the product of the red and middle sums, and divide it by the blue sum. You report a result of 1.0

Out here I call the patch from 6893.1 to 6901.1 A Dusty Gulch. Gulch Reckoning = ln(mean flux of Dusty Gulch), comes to 3.31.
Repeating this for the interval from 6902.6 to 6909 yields 3.31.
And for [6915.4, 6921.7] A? 3.33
